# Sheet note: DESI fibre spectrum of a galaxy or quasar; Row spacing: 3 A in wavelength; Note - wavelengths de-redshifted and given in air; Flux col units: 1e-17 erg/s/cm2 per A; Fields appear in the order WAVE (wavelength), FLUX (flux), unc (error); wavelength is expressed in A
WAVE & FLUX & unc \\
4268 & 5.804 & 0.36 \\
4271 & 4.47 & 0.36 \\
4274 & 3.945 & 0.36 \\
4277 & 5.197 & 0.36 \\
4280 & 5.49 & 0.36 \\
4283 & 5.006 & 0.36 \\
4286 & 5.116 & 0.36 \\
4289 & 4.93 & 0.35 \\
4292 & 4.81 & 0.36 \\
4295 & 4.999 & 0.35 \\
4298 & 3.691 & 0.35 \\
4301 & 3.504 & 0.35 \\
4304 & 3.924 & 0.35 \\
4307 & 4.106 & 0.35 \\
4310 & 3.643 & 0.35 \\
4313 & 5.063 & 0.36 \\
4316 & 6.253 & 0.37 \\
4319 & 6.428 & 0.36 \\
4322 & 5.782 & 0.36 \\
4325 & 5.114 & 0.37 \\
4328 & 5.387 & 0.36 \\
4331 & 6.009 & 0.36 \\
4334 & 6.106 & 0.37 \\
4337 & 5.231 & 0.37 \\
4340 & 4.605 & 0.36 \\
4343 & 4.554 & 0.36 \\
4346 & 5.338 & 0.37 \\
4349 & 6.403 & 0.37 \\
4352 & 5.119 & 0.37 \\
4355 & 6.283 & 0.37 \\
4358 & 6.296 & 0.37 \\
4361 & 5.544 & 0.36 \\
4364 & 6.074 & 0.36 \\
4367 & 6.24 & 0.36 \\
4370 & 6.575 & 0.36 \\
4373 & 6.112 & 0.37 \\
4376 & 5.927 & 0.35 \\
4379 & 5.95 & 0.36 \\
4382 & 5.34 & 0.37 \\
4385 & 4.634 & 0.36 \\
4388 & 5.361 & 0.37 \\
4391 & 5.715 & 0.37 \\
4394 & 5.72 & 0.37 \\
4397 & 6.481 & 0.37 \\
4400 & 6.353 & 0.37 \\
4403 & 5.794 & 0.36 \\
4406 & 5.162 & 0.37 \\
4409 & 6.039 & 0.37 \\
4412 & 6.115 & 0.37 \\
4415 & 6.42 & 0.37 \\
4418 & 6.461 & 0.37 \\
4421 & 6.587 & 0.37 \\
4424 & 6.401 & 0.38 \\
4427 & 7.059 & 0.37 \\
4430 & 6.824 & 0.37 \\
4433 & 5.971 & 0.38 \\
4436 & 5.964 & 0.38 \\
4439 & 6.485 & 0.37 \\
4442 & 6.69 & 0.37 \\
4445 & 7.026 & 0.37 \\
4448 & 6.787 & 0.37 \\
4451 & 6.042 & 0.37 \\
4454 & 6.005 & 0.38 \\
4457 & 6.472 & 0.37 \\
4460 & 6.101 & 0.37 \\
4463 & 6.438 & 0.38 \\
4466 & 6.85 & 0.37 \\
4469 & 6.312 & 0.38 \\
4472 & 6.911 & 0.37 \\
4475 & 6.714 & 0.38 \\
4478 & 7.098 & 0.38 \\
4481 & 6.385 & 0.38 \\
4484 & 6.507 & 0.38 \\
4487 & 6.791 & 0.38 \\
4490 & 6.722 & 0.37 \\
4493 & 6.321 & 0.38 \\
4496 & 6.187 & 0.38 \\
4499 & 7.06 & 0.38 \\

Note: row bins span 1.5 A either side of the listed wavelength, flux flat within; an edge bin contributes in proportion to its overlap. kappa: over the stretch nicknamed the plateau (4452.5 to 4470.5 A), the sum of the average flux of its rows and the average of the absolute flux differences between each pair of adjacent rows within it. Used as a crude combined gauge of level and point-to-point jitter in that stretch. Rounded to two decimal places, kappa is 6.79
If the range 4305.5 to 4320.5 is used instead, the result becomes 5.91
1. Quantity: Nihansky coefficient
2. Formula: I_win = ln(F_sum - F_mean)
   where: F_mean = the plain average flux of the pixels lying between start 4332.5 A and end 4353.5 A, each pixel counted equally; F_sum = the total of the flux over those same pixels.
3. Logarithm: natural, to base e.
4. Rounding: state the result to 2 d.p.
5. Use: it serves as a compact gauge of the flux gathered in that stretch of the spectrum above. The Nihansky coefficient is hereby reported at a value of 3.47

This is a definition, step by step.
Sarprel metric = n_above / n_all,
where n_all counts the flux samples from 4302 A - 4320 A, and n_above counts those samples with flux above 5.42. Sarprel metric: 0.33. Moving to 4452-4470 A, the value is 1.00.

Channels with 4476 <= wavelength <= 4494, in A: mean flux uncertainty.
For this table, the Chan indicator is 0.378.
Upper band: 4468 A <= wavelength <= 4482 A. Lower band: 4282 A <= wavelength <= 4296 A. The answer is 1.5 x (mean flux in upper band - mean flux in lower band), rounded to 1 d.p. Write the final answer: 2.6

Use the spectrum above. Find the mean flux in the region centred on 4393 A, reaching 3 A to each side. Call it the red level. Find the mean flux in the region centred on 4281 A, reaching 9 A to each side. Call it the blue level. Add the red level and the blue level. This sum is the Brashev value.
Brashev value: 10.7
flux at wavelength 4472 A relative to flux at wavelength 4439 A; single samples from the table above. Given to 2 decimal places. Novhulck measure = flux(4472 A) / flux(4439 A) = 1.07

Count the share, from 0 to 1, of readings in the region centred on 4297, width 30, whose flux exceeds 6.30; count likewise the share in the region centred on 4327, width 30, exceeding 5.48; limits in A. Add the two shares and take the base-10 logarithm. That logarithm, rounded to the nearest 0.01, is -0.30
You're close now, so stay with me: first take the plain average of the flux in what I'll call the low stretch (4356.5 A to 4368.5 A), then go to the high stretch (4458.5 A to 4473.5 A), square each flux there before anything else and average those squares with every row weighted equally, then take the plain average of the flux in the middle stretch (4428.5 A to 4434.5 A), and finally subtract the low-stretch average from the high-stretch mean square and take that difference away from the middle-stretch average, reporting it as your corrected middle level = -30.2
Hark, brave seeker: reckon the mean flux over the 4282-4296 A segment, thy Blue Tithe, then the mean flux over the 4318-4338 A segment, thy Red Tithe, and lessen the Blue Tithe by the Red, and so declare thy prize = -0.75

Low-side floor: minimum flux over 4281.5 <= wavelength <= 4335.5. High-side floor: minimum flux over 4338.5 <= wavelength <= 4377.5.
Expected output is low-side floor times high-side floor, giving 16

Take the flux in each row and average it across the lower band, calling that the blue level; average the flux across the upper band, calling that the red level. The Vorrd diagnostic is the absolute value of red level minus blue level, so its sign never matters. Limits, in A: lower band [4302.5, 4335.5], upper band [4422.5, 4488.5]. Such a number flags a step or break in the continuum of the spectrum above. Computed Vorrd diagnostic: 1.28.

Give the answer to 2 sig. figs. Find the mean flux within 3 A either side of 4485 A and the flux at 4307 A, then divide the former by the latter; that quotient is 1.6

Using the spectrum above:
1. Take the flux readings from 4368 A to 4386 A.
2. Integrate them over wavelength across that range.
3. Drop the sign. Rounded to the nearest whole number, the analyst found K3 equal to 104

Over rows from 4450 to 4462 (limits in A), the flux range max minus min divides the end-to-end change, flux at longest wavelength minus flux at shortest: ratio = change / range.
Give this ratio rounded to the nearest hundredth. 0.13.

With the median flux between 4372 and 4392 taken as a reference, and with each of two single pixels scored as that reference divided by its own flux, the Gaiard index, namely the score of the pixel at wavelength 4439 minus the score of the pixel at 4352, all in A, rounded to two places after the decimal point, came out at -0.24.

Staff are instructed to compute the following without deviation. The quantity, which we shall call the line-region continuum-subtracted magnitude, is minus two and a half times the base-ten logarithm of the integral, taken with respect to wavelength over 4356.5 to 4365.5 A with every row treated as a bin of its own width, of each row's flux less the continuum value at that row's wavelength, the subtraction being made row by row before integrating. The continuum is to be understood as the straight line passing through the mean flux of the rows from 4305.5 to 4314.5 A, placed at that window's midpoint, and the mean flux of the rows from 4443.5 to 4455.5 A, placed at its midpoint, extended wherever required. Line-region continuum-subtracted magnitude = -2.3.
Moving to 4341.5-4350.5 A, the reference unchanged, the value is -1.8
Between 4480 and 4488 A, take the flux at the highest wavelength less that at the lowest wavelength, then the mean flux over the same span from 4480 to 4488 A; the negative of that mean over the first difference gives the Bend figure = -16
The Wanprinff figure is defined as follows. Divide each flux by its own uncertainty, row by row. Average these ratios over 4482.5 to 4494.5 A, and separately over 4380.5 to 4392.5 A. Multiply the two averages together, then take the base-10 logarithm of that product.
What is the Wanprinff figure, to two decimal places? 2.40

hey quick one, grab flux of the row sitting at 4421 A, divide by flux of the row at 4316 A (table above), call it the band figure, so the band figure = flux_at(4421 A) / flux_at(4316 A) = 1.05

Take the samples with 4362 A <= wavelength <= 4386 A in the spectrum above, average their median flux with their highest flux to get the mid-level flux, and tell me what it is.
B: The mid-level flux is 6.29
